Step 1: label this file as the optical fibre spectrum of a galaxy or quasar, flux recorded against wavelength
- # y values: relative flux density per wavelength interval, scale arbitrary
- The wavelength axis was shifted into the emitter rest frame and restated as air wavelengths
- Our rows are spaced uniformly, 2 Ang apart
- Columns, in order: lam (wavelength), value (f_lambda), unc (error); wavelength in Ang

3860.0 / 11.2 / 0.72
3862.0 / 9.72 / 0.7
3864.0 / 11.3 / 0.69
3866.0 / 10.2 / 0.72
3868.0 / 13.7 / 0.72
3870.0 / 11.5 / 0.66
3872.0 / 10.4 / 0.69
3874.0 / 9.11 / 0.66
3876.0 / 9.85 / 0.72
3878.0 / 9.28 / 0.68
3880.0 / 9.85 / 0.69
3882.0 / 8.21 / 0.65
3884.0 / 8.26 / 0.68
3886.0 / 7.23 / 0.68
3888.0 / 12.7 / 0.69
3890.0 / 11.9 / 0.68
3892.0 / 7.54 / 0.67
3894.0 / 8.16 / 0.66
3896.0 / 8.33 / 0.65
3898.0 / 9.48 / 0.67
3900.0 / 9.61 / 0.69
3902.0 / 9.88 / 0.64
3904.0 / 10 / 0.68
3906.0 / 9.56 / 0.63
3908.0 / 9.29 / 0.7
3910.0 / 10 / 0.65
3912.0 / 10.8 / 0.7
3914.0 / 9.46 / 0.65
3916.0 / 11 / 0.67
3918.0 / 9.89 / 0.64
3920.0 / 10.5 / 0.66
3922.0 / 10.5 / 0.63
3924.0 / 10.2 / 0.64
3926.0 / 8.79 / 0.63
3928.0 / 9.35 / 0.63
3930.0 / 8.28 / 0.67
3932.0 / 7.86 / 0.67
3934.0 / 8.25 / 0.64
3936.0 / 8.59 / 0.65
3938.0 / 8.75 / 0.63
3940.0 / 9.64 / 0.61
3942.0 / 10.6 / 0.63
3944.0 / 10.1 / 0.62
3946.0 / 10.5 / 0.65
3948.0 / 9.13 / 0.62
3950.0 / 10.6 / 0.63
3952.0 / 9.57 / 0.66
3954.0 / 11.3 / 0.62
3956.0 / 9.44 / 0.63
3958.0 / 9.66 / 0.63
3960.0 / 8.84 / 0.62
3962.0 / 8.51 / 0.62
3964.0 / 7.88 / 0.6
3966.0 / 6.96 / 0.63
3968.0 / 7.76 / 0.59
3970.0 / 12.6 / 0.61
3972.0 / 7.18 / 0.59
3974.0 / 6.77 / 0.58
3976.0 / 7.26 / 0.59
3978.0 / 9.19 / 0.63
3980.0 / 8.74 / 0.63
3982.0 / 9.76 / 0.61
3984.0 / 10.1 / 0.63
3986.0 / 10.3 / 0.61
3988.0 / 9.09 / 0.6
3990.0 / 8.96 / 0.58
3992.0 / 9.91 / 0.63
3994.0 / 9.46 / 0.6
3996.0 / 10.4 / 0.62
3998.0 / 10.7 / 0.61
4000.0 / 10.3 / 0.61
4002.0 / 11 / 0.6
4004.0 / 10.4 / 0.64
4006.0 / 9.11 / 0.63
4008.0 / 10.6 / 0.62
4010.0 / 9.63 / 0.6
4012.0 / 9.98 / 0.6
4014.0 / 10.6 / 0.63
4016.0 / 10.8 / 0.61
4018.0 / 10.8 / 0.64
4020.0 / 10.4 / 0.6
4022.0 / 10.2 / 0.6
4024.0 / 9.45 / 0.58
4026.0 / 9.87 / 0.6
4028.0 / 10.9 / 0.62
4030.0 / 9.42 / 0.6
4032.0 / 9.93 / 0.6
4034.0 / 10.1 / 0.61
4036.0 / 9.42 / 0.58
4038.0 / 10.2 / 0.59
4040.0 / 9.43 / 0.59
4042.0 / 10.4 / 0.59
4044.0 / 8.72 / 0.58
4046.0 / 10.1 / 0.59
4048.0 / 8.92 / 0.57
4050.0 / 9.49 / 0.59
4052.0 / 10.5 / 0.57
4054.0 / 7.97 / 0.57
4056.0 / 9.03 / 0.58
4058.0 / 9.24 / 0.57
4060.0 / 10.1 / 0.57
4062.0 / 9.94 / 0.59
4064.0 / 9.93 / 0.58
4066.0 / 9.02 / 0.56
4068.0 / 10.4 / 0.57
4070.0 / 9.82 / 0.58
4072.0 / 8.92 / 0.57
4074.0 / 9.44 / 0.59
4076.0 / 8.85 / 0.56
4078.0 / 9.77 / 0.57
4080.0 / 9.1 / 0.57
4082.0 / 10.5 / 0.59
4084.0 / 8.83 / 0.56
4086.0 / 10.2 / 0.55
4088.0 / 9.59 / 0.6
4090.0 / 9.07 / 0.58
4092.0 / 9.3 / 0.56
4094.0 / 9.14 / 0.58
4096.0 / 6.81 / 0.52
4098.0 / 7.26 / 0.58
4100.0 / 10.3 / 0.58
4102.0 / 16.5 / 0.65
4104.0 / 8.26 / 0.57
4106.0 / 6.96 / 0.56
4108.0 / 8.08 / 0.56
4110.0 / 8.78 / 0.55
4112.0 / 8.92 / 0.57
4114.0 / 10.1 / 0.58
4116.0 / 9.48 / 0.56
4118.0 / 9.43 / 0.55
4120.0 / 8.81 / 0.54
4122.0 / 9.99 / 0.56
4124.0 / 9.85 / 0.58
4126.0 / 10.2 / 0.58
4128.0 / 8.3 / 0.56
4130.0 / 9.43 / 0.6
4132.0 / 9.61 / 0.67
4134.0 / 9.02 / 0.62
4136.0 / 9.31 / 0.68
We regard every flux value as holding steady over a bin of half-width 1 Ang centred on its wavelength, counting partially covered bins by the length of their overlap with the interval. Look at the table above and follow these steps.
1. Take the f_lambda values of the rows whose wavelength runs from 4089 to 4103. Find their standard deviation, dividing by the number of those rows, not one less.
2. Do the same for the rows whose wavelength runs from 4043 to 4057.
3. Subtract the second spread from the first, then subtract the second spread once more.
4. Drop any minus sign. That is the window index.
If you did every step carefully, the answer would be 1.4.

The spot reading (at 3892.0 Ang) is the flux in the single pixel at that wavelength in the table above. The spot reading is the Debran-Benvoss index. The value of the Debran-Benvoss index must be 7.54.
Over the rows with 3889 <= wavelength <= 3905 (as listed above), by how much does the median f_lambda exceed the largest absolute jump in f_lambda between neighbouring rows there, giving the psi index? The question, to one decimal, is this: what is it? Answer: 5.2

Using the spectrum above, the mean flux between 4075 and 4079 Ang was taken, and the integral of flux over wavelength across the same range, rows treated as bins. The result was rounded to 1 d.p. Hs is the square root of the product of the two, 18.6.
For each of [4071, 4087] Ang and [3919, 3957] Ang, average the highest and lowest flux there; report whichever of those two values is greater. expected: 9.7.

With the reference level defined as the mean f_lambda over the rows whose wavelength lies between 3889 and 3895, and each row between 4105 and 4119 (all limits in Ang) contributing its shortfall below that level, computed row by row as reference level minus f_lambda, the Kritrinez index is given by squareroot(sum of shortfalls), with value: 1.6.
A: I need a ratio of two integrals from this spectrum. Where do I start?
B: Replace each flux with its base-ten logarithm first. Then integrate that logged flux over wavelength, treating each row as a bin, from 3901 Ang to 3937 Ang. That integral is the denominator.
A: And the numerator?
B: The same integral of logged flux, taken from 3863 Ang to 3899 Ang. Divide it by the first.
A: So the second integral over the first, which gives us 1.01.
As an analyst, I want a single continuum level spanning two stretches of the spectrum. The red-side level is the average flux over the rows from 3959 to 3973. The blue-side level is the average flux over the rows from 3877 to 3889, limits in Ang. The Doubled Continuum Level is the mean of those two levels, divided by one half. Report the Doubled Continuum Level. 17.8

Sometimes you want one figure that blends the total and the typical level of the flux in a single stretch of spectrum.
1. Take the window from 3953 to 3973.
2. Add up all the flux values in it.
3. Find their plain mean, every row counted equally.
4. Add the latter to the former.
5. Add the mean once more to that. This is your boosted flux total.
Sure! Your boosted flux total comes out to 108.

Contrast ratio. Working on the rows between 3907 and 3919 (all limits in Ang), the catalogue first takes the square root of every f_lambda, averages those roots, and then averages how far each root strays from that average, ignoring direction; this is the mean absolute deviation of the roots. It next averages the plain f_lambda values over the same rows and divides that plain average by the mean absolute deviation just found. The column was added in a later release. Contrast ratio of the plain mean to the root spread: 117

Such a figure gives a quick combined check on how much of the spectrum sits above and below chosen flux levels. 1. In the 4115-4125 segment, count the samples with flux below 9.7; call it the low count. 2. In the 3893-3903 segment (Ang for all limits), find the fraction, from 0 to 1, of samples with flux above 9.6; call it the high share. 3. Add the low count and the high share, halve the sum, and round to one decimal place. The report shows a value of 1.7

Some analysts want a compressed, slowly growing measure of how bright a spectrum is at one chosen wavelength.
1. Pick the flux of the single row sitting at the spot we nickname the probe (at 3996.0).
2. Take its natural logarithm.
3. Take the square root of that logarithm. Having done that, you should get 1.53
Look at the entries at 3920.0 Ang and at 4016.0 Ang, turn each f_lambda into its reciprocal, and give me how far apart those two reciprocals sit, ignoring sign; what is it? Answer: 0.003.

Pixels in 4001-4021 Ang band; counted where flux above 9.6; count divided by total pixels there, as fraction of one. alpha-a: 0.9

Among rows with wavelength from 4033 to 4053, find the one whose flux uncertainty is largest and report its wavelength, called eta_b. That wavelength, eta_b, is 4034.0 Ang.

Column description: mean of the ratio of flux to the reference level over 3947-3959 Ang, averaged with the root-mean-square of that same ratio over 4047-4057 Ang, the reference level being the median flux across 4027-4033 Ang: 0.97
